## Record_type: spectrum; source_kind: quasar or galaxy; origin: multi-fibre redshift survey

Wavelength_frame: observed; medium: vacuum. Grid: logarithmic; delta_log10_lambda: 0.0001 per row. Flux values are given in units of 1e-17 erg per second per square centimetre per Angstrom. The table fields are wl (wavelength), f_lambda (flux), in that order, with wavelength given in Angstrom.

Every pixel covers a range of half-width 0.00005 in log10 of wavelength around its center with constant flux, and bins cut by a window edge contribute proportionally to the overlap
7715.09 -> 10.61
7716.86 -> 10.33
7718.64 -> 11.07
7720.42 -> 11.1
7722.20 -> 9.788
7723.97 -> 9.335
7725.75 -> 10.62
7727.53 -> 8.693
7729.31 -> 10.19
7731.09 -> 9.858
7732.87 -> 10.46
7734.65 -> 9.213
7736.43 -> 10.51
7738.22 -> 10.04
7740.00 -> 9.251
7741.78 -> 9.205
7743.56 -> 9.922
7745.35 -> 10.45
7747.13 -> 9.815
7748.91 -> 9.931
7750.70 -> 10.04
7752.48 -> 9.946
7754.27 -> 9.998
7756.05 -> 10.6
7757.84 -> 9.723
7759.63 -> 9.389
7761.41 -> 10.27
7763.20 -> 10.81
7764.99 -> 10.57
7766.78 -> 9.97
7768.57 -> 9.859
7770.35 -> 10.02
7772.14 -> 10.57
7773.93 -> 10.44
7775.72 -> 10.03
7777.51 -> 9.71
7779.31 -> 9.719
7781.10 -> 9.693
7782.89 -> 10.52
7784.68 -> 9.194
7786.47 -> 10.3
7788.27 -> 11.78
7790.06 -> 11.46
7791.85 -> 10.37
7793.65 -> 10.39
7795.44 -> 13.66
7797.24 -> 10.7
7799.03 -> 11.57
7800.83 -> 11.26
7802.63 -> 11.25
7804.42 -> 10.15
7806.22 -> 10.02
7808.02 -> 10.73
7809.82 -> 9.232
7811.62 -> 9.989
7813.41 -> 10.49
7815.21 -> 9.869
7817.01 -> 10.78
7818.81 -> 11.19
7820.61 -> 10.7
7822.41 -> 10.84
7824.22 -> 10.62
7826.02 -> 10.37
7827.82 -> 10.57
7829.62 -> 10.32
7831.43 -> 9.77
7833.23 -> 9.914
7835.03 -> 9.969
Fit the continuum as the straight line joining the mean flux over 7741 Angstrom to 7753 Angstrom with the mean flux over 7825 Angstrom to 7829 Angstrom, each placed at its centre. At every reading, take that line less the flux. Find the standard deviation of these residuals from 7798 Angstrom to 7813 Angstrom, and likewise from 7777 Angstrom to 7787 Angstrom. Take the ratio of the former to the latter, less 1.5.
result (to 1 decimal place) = 0.3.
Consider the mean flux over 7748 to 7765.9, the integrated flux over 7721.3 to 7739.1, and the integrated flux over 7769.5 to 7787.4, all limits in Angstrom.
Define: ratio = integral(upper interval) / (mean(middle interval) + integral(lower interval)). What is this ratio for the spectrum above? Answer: 0.97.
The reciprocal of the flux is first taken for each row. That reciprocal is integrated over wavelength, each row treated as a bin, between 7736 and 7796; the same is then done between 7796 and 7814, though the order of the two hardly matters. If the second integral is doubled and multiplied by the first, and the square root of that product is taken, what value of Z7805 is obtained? 4.5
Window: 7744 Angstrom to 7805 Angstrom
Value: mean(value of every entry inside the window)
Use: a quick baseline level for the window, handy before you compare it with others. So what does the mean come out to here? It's 10.4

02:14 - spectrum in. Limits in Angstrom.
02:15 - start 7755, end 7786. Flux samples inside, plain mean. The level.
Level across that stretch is 10.1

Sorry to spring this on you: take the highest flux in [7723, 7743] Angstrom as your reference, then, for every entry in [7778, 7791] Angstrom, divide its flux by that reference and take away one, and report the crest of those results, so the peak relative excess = 0.109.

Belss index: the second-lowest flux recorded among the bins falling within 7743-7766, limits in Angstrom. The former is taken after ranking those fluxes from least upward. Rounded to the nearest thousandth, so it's 9.723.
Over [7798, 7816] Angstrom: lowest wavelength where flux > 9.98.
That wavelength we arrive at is 7799.03 Angstrom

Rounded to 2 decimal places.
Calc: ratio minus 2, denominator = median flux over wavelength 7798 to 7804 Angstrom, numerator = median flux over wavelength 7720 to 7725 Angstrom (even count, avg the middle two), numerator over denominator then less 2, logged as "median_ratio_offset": -1.13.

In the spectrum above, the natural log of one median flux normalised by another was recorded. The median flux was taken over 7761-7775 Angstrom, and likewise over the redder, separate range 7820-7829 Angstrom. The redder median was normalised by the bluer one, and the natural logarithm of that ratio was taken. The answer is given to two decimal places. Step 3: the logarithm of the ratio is 0.03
